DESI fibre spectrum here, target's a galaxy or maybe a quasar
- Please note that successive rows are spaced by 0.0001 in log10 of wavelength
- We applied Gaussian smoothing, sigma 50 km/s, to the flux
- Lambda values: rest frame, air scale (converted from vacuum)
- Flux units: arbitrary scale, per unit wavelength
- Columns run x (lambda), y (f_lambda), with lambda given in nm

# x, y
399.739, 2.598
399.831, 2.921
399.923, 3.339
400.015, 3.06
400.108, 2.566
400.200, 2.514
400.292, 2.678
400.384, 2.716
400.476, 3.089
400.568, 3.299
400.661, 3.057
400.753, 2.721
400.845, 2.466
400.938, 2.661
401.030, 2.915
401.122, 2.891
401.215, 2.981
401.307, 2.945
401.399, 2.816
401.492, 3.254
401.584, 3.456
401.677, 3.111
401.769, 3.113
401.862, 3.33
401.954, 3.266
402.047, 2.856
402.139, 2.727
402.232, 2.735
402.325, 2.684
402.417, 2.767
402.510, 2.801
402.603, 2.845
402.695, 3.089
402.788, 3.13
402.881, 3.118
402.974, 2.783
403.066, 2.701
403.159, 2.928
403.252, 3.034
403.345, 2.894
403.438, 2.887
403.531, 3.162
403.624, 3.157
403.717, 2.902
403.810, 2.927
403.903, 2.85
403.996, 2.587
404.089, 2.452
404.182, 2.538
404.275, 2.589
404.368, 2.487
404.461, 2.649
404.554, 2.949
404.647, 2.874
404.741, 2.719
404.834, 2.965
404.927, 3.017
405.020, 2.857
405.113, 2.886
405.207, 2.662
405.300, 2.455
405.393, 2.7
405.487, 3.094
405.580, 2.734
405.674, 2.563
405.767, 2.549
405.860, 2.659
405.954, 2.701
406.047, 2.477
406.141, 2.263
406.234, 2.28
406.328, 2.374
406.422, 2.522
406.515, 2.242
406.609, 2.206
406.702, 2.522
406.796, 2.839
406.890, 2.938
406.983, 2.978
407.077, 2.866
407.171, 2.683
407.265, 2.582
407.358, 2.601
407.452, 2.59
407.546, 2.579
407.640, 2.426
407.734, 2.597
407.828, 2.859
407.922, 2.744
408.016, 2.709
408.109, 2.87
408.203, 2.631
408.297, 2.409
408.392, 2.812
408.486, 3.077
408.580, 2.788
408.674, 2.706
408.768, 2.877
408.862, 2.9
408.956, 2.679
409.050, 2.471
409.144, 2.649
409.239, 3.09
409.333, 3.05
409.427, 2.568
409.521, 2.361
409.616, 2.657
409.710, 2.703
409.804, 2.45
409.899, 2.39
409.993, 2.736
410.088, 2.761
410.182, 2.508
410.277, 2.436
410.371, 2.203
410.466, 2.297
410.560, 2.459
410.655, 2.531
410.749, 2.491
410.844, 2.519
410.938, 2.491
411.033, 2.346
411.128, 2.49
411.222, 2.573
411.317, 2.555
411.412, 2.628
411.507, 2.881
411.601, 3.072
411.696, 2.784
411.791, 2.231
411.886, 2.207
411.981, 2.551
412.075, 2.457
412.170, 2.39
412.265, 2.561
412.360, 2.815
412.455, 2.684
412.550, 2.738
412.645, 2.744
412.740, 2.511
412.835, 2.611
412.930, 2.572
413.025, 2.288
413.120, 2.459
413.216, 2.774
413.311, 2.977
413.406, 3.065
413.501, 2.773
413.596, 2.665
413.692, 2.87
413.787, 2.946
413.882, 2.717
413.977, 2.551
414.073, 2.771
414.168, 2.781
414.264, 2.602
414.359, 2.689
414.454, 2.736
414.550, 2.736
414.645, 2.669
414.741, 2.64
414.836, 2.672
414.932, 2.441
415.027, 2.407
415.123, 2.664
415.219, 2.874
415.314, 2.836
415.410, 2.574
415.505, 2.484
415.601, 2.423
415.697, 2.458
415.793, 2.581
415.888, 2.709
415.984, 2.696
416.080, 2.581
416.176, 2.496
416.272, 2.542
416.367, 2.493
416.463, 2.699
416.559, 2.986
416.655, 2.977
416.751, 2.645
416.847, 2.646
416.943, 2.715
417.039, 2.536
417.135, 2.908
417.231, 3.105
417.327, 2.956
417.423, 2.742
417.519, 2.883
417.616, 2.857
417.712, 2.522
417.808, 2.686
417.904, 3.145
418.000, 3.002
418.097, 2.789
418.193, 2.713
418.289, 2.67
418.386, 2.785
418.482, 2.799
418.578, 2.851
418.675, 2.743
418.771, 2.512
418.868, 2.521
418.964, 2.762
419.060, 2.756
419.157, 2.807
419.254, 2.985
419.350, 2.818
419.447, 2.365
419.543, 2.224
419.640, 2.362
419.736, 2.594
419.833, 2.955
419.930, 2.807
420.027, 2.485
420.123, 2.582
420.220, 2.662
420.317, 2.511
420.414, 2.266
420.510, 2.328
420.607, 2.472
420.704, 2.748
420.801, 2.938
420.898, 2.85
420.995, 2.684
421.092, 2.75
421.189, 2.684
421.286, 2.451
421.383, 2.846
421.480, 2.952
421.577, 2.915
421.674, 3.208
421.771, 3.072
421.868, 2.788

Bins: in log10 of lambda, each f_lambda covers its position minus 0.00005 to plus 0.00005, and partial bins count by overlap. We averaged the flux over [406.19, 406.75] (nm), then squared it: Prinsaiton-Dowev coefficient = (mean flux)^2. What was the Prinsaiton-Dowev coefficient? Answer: 5.6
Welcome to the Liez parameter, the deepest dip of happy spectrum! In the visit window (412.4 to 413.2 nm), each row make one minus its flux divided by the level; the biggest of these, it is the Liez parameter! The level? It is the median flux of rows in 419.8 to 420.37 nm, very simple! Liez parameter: 0.127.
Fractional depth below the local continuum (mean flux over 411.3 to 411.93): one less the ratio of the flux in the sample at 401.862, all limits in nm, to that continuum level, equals -0.27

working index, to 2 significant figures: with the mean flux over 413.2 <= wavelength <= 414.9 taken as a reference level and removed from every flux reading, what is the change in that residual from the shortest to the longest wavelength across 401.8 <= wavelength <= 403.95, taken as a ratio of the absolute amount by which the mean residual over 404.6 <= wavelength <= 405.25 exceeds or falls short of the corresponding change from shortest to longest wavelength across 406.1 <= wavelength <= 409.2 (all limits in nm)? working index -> -1.7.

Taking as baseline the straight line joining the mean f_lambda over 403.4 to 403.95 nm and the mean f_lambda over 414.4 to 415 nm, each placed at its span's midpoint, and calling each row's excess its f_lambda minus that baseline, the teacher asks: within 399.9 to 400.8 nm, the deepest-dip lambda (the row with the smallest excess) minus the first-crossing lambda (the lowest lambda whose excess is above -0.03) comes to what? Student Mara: 0.28 nm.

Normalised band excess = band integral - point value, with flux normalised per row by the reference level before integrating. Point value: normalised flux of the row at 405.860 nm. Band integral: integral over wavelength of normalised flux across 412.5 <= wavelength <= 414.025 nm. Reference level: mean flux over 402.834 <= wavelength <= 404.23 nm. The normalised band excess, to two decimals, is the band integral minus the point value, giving 0.51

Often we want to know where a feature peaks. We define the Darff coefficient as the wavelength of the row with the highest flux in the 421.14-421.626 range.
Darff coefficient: 421.480 nm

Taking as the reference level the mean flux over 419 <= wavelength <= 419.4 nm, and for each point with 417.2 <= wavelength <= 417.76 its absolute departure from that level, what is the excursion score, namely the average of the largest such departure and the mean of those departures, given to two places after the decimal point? 0.23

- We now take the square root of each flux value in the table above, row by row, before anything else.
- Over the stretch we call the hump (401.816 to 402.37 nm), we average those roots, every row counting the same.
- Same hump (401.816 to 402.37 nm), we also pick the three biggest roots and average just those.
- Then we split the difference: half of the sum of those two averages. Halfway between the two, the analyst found 1.74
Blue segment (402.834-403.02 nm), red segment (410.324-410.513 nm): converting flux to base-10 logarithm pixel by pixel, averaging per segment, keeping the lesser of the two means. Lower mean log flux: 0.352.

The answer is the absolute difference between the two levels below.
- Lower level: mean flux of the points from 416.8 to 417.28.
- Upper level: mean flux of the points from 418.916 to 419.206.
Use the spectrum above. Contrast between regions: 0.01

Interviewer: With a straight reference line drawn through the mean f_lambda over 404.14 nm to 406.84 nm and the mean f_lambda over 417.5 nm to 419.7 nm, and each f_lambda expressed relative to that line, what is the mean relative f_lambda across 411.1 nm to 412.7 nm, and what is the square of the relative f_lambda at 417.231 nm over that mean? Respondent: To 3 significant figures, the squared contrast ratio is 1.38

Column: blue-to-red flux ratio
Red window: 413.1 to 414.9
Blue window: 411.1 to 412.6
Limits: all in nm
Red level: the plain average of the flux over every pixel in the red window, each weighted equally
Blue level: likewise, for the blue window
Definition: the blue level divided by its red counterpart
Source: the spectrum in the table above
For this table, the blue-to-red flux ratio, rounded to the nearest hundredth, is 0.95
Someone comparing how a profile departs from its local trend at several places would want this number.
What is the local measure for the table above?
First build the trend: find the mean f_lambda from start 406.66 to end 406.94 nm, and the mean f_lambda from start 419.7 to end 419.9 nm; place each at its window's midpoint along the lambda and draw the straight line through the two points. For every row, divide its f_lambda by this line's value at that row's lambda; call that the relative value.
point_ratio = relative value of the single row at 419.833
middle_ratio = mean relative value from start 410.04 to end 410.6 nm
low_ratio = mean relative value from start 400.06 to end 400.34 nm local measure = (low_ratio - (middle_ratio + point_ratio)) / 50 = -0.0202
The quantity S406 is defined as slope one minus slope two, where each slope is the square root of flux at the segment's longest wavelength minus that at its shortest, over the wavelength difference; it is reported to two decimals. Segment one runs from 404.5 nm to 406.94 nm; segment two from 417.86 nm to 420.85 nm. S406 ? 0.02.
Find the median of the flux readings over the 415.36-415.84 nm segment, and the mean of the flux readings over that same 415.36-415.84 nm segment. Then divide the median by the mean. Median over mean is 0.99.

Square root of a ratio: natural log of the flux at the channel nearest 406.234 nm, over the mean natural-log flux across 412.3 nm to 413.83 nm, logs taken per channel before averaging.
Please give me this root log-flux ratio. 0.91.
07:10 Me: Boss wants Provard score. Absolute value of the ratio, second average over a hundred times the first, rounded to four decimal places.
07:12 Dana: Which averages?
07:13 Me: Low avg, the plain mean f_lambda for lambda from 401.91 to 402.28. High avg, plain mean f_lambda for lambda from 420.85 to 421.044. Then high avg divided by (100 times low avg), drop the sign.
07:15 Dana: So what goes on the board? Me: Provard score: 0.0096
